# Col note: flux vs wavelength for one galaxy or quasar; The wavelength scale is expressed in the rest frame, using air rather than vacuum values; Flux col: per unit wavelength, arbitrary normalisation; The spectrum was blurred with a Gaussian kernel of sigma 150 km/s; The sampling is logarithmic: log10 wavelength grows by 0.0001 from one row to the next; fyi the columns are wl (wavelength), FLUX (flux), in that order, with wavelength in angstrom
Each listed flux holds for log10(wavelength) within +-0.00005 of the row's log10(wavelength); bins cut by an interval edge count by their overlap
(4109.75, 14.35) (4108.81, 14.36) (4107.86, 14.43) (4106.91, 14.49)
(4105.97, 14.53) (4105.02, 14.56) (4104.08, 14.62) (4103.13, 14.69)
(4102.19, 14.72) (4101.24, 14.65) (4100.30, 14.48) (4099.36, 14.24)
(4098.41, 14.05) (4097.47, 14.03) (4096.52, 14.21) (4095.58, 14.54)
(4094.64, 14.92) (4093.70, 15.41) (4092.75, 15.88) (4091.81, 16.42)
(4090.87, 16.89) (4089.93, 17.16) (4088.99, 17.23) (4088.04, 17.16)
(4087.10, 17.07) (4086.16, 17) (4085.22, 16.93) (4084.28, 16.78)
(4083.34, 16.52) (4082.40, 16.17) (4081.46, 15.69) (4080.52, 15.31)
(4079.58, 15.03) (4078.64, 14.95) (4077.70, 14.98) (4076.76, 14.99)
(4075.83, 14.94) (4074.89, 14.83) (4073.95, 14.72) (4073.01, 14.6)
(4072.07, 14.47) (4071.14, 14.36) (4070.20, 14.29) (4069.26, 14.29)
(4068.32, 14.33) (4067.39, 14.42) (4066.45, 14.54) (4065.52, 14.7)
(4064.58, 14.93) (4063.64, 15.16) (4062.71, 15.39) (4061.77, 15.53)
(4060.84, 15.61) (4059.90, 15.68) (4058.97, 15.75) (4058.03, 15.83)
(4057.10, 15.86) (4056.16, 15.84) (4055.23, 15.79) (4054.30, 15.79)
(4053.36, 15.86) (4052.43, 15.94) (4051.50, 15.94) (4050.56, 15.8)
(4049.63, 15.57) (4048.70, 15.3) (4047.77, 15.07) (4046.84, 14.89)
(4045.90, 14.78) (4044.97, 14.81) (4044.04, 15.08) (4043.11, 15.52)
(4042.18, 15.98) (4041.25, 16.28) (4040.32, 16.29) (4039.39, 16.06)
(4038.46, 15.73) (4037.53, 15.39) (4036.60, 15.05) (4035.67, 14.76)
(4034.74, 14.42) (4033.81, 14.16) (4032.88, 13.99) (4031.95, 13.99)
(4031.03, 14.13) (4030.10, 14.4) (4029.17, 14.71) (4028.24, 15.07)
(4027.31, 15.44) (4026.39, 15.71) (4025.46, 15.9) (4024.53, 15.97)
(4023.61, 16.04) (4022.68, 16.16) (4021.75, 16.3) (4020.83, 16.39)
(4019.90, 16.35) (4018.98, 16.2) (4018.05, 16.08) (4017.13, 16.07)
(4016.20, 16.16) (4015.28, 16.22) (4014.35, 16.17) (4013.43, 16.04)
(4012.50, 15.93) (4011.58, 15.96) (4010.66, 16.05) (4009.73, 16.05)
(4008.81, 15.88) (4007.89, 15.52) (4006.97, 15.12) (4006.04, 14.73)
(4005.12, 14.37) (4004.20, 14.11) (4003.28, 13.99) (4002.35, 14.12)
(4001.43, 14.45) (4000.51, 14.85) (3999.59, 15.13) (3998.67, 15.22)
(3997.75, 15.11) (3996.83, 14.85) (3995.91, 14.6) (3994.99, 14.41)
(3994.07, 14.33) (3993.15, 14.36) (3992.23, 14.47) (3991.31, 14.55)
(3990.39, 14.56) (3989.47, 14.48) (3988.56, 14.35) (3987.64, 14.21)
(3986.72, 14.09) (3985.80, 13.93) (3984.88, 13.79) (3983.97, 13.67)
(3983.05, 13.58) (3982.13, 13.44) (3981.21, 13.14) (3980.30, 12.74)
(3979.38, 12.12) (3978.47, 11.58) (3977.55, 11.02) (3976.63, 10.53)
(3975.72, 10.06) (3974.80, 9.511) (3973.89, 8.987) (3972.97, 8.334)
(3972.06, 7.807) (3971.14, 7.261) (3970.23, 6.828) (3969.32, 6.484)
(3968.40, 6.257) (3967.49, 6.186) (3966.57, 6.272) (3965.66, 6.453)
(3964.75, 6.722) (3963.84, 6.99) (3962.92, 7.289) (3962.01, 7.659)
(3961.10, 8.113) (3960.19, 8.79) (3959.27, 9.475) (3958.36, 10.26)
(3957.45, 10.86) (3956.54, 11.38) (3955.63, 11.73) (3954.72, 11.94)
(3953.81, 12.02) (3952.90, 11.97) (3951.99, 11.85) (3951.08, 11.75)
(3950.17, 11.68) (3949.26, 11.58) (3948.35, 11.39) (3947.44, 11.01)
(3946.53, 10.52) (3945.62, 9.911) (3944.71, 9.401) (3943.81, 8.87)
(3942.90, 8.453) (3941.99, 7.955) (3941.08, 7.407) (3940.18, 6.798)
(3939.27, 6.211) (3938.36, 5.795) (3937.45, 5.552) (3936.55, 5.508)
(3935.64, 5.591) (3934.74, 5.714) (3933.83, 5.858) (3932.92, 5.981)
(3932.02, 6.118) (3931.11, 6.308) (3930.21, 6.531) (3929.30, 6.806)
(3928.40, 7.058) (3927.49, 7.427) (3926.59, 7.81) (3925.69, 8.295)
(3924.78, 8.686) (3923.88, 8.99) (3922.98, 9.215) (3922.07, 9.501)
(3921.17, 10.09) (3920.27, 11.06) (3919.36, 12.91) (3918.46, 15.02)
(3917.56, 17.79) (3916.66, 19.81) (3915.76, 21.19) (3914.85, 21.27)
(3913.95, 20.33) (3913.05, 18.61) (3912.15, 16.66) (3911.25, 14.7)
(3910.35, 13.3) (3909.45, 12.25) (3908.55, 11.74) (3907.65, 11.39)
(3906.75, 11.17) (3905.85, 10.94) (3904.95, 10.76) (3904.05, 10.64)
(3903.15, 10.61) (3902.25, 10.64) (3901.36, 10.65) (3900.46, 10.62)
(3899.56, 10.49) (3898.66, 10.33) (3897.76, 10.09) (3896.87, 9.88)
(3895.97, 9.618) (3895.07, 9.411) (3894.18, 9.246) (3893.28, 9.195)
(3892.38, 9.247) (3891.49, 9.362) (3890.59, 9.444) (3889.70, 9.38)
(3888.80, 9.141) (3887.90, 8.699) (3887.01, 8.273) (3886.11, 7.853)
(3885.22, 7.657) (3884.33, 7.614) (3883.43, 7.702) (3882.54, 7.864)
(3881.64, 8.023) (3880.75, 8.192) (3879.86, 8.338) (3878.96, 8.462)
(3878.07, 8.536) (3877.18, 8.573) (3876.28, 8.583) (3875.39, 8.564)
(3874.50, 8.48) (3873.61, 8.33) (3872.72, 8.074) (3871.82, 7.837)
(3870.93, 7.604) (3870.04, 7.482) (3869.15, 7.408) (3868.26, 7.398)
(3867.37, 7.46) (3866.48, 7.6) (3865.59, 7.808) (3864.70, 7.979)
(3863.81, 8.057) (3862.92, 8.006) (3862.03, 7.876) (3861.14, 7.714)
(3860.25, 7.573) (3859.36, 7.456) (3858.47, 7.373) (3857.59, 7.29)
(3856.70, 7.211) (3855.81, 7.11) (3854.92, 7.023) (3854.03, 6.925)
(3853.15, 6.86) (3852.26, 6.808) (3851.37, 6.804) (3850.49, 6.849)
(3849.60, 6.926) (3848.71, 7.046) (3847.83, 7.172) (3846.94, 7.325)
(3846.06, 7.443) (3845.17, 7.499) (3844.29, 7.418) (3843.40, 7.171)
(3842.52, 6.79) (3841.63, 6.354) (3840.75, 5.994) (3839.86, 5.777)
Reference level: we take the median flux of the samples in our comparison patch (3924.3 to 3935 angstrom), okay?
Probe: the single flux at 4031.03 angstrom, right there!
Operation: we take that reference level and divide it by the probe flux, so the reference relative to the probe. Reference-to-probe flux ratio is 0.47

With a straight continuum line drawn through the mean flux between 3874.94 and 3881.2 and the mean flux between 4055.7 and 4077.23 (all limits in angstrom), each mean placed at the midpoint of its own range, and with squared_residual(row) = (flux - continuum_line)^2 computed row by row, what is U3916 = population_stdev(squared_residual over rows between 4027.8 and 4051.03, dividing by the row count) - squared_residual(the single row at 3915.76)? -129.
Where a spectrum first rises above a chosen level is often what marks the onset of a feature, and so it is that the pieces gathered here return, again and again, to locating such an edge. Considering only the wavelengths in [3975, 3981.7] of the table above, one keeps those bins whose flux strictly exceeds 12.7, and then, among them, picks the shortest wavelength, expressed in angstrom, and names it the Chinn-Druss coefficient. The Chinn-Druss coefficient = 3980.30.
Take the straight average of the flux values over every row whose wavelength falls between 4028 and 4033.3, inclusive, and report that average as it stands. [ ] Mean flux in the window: 14.4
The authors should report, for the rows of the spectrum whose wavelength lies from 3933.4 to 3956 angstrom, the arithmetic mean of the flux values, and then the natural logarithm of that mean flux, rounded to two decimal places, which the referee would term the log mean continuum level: 2.20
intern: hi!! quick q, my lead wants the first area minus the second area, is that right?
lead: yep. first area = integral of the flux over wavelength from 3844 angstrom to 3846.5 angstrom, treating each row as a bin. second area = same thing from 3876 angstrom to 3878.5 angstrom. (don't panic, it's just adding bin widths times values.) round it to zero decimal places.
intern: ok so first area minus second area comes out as -3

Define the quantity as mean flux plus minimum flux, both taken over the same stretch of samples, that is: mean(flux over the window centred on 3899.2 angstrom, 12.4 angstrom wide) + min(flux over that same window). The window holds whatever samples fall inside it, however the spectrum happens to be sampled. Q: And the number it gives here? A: 19.4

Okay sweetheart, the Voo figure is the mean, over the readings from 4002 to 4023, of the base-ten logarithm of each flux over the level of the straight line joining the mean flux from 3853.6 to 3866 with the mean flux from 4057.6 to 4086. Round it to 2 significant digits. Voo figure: 0.078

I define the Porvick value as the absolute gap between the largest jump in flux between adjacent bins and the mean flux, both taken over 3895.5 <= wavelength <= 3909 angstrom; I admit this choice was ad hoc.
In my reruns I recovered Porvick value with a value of 10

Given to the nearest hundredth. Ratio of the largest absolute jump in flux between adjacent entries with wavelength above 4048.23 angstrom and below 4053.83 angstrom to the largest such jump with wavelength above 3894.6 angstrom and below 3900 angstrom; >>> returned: 1.03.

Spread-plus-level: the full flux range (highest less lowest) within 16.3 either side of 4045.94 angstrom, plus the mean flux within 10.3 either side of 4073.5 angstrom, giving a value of 17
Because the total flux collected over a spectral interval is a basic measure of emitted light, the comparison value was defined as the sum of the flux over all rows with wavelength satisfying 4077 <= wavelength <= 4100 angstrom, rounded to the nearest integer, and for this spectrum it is 379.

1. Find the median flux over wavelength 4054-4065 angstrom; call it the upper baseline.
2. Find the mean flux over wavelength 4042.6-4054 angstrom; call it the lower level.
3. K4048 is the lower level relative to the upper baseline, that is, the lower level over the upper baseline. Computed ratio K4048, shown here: 1.0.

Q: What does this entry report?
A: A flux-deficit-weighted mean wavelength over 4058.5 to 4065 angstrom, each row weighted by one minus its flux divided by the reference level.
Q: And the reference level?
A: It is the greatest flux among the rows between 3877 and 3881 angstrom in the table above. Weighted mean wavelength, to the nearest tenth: 4061.7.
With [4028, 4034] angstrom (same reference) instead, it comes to 4030.9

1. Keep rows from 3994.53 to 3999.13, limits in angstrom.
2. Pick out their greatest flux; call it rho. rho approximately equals 15.22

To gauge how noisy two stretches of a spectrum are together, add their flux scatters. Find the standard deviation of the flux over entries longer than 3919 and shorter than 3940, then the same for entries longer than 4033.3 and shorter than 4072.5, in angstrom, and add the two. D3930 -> 2.6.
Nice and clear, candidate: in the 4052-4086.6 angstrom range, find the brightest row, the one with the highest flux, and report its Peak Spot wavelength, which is 4086.16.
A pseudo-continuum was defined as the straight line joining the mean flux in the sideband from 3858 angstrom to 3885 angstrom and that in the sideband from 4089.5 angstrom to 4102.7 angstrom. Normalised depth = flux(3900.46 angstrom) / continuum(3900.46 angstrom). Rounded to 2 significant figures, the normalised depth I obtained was 1.2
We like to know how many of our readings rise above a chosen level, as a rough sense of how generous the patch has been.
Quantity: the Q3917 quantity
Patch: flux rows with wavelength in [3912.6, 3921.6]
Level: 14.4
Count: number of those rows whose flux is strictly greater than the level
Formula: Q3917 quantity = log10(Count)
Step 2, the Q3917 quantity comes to 0.85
